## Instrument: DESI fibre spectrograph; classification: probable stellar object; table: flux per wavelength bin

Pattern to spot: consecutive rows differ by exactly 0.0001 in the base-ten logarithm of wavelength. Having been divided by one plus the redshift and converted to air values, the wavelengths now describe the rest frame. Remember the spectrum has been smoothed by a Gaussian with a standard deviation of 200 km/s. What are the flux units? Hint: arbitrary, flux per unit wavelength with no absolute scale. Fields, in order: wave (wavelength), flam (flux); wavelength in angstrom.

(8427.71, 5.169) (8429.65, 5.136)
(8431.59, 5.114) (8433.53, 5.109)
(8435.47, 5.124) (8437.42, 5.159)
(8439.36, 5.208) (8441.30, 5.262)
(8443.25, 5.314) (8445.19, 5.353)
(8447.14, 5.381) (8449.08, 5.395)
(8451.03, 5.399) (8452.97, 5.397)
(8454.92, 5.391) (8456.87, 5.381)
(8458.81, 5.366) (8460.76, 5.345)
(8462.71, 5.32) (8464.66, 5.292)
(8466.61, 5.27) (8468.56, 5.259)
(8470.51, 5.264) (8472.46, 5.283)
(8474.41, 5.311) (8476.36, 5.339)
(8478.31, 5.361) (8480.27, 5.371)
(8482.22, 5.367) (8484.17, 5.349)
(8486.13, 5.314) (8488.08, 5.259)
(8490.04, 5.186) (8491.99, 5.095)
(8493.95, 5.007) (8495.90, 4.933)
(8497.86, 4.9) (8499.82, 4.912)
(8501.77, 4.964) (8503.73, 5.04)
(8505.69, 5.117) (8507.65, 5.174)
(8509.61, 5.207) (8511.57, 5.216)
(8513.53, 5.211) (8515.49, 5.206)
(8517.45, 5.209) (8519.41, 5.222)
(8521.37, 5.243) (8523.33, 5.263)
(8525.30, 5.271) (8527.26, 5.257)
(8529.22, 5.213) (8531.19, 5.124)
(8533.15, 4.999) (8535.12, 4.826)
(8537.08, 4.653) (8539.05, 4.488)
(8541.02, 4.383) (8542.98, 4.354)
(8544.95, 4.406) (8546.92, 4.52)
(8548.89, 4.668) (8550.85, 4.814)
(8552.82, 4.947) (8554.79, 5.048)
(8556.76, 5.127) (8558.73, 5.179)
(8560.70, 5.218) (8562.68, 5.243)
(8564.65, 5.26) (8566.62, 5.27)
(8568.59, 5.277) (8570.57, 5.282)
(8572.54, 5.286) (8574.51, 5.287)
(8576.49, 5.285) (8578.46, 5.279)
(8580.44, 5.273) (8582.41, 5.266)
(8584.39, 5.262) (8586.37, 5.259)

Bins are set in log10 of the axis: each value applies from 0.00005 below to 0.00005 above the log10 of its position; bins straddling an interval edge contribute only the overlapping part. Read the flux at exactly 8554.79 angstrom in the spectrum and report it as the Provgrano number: 5.048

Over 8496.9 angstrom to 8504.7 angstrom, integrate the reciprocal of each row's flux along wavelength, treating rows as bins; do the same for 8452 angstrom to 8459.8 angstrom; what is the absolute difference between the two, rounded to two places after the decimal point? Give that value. 0.13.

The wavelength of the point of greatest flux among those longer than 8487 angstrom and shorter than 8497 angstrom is 8488.08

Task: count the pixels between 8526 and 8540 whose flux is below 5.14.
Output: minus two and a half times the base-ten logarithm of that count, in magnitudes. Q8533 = -1.7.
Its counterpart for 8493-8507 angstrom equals -2.1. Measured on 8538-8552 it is -2.1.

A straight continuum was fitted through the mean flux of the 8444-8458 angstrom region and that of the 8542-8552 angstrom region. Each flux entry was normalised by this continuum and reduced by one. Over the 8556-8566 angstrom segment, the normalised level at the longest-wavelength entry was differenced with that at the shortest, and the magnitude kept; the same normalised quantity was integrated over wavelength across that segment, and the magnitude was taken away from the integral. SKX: 1.7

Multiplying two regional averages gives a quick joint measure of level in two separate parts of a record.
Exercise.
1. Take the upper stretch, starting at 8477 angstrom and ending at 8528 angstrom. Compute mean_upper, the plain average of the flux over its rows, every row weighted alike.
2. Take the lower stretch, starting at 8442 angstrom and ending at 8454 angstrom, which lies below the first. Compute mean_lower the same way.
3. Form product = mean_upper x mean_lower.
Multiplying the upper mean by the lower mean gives 27.8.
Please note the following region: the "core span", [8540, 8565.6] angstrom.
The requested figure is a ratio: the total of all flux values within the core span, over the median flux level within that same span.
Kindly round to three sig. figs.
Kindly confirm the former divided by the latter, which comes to 12.8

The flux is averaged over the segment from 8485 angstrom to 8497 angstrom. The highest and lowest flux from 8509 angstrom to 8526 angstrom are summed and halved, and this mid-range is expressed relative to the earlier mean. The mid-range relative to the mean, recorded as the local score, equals 1.02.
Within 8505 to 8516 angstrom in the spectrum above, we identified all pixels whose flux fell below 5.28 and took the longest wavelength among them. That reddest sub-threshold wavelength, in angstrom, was 8515.49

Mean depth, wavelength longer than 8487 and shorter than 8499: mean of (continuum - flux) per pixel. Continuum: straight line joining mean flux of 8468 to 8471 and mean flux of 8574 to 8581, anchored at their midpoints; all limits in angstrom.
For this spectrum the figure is 0.20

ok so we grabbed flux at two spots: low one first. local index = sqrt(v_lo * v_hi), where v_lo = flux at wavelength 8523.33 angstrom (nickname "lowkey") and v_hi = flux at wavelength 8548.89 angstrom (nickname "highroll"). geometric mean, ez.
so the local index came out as 4.96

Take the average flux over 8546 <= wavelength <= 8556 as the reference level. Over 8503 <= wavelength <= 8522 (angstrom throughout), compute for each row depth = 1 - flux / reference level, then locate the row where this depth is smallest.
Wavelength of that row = 8521.37 angstrom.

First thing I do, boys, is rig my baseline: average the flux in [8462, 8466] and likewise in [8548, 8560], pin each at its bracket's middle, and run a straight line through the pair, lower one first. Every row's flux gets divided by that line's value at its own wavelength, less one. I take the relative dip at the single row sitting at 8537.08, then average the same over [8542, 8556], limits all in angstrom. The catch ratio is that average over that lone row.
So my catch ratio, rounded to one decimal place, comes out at 0.8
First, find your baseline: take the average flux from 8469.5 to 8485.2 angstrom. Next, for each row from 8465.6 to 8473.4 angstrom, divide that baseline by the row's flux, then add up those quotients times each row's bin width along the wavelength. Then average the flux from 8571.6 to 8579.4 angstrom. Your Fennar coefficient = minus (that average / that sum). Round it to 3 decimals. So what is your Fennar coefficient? -0.670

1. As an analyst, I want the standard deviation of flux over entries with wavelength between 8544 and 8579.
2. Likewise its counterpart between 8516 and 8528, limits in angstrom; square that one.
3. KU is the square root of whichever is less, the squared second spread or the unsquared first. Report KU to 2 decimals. 0.02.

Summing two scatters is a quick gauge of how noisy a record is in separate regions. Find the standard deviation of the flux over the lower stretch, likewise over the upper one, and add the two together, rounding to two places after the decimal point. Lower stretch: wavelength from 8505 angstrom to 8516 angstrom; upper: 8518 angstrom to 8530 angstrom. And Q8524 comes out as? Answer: 0.06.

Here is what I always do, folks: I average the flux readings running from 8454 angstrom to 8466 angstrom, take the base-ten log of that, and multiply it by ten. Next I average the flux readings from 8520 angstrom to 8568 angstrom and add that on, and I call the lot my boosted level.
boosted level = 12.2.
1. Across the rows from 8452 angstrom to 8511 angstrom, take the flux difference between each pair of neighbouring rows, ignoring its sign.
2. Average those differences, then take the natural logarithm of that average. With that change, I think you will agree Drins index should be -3.3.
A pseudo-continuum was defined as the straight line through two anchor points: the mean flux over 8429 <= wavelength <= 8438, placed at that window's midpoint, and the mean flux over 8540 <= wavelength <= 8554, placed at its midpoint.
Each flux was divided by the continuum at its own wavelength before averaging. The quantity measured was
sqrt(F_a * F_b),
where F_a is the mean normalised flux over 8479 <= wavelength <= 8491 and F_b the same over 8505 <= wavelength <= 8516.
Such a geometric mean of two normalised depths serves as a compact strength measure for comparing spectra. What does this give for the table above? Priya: 1.09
